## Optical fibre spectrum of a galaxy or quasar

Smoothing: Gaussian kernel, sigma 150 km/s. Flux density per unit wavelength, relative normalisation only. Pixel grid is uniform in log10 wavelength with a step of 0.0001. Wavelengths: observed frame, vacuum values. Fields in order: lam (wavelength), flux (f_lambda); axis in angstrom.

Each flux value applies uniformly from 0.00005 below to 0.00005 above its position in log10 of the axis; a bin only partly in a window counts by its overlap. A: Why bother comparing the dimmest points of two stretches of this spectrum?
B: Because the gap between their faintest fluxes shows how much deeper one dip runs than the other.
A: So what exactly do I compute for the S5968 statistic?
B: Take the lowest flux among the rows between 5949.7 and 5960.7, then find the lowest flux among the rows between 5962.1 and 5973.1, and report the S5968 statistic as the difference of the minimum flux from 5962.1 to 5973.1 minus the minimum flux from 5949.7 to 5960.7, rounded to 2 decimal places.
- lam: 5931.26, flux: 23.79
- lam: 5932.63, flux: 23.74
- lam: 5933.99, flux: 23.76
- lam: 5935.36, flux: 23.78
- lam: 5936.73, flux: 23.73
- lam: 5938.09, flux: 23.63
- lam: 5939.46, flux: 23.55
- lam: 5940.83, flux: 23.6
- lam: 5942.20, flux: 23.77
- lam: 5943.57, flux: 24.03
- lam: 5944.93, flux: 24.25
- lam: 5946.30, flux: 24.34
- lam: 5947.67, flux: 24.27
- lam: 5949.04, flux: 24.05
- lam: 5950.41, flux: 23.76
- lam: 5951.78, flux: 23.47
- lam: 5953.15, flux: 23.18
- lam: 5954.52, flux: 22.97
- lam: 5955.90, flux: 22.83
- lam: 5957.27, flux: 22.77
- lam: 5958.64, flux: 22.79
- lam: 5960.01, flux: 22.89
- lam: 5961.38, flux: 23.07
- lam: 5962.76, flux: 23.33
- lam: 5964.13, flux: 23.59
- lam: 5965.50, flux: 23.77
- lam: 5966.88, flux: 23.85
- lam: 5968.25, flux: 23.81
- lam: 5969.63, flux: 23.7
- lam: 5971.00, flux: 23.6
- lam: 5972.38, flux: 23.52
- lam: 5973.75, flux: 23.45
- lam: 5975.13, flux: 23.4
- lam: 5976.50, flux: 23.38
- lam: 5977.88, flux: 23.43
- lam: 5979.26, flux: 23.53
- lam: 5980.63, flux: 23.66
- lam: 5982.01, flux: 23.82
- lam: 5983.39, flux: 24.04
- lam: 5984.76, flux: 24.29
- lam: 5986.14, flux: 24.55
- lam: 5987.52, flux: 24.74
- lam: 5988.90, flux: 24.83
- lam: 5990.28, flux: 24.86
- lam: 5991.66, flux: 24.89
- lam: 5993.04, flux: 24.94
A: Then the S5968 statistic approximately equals 0.56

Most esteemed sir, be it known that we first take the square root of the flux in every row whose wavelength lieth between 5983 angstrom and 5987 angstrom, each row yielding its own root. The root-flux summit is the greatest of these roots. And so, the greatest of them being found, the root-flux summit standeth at 4.95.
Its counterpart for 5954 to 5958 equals 4.79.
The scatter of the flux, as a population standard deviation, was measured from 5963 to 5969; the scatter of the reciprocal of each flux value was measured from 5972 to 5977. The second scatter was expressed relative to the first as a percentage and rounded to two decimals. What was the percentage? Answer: 0.10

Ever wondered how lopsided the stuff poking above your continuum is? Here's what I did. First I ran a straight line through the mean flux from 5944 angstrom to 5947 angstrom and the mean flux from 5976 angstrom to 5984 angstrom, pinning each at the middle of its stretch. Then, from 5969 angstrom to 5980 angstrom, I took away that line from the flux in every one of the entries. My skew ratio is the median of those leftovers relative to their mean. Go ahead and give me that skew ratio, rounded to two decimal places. 1.05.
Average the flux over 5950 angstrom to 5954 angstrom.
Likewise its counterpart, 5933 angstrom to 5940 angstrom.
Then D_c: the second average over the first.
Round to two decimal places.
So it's 1.01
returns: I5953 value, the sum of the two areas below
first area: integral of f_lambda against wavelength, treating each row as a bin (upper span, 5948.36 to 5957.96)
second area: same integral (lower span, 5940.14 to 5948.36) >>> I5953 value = 421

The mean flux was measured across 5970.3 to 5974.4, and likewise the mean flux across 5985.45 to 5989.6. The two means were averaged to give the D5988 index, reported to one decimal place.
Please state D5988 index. 24.1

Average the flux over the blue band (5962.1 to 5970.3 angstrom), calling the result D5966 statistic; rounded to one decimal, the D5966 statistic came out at 23.7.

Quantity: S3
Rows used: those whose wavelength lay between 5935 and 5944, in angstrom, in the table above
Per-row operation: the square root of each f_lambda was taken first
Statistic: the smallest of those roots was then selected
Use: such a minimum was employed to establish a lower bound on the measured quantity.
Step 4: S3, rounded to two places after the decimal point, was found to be 4.85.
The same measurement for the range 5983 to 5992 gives 4.90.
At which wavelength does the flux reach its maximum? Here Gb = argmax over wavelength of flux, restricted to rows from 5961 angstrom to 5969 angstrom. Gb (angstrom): 5966.88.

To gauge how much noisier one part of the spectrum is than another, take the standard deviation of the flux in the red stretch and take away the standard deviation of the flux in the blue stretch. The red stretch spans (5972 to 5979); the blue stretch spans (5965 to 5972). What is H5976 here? -0.04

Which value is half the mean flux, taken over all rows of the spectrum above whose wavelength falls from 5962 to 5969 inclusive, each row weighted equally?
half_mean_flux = 11.8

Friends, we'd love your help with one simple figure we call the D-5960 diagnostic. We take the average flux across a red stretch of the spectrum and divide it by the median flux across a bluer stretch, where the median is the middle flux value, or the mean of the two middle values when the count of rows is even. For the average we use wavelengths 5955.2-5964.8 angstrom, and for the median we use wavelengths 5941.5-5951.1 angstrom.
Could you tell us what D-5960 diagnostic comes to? 0.96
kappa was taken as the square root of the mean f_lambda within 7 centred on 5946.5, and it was 4.92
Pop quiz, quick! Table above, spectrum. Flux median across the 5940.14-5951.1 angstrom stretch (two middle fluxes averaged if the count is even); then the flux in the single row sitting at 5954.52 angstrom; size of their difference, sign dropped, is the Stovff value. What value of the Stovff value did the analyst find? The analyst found 1.1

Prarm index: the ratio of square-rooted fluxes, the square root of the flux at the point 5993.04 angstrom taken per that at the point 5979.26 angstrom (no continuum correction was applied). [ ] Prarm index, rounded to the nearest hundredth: 1.03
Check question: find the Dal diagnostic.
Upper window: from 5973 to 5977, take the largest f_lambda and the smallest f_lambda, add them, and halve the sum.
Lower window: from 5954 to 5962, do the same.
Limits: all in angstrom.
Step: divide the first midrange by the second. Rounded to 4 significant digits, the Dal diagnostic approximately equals 1.022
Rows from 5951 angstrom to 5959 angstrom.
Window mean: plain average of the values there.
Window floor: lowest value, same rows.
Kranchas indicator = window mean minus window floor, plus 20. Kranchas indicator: 20.2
